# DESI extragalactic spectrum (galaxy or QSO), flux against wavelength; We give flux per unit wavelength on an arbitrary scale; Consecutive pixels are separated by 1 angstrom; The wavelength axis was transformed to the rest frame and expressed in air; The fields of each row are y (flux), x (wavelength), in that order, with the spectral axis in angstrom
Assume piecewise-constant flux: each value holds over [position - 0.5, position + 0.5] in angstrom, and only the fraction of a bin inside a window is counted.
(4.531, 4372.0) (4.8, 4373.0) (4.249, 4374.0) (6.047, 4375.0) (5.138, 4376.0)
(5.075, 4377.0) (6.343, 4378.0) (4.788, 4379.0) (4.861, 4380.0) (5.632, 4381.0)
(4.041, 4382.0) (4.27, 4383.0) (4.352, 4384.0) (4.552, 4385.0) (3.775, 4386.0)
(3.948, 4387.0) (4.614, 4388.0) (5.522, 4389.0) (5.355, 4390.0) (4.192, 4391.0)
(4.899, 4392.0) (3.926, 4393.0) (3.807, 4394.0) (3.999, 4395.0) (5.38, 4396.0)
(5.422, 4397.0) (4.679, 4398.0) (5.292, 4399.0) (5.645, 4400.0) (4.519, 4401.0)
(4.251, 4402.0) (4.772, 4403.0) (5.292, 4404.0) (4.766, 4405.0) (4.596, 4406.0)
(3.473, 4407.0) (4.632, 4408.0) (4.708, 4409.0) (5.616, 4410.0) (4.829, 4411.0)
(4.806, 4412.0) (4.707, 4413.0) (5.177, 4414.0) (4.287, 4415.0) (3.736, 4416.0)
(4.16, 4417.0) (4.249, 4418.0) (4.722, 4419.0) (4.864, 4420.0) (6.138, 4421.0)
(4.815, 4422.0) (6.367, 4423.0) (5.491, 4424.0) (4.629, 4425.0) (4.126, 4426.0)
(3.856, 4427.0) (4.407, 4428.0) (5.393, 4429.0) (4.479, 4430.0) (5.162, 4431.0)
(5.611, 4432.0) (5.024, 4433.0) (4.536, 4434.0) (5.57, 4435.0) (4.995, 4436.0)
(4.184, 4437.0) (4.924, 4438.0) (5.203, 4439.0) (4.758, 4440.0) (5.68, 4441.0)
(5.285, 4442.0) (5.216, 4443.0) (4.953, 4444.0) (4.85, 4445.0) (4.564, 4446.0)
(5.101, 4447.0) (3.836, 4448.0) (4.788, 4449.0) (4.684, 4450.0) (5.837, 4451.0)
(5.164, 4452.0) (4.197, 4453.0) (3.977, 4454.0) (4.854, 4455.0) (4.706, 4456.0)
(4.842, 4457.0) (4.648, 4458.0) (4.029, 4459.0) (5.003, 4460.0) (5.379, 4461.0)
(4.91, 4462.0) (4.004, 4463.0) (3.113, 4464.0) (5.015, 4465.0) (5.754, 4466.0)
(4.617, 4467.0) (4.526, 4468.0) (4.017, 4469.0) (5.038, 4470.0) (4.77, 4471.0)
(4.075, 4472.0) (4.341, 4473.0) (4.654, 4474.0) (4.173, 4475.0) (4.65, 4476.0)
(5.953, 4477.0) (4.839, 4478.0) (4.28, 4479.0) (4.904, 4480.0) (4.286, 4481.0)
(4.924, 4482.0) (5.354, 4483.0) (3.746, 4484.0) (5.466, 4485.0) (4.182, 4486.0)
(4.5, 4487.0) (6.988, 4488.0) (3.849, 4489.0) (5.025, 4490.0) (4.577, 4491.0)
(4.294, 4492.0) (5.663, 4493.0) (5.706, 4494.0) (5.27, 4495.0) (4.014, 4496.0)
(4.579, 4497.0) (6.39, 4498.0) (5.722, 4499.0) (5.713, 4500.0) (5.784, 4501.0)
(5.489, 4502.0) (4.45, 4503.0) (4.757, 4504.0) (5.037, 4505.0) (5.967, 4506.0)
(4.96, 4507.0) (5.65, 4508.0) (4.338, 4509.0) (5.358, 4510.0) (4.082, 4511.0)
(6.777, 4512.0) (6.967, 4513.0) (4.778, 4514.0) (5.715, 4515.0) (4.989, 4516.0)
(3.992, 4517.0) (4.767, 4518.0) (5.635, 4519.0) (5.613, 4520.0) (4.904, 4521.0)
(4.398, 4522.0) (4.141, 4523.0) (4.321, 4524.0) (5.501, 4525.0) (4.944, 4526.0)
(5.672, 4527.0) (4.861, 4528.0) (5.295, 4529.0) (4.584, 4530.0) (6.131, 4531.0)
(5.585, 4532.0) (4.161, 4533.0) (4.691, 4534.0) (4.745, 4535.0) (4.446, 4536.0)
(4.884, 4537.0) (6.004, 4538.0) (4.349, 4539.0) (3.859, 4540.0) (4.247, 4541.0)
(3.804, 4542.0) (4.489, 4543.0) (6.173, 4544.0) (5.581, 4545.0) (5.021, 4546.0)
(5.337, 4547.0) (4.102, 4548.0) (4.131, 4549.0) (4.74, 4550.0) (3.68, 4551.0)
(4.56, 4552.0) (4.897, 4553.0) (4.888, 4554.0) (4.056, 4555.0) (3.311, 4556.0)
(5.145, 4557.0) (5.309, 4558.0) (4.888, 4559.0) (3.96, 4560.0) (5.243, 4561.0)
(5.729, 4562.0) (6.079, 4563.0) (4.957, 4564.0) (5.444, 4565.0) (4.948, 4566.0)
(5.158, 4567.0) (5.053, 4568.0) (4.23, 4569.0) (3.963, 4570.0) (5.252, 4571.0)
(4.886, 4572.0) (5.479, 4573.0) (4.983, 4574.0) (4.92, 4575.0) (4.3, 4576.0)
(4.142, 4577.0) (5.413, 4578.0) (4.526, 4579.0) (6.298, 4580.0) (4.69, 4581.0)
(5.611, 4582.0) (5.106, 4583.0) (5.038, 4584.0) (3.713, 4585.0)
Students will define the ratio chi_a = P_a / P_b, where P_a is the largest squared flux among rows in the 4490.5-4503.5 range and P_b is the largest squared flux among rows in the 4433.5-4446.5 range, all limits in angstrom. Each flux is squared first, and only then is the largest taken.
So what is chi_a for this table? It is 1.3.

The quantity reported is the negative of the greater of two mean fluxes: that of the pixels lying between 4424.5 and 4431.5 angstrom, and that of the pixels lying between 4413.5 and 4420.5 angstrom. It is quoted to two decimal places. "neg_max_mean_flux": -4.58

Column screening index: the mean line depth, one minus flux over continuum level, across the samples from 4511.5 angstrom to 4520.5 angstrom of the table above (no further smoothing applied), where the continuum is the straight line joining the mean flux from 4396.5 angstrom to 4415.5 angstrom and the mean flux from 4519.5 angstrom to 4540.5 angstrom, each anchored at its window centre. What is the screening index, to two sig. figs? -0.12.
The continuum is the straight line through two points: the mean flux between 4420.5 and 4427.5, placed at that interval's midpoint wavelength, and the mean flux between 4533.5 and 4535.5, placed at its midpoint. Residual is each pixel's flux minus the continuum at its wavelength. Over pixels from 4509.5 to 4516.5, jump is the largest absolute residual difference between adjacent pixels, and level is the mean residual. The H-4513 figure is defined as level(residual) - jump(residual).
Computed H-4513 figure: -2.0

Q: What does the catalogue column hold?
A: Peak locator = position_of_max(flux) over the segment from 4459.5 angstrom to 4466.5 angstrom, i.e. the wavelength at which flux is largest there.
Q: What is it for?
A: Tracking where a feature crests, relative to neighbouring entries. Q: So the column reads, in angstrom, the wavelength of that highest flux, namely 4466.0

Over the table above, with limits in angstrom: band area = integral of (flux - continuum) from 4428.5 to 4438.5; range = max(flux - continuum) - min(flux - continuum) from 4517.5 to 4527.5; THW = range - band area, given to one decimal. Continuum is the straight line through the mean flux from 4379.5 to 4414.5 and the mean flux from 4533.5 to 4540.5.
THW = -1.4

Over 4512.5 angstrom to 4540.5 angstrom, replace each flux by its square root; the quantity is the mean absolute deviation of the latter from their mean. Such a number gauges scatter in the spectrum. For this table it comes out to 0.128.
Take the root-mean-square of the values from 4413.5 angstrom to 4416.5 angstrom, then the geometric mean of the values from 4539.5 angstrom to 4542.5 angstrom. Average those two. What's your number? 4.2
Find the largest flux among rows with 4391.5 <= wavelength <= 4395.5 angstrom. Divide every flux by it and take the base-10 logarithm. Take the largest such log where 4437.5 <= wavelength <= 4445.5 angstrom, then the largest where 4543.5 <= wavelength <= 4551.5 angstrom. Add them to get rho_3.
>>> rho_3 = 0.16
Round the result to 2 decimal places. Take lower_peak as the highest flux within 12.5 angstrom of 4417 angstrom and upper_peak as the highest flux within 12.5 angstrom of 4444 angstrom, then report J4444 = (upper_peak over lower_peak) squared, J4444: 0.84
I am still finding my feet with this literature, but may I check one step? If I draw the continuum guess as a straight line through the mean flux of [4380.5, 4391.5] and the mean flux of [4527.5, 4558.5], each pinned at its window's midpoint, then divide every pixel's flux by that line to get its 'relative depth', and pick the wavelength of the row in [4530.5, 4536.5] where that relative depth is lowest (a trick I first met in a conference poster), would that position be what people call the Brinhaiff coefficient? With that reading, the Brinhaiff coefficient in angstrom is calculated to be 4533.0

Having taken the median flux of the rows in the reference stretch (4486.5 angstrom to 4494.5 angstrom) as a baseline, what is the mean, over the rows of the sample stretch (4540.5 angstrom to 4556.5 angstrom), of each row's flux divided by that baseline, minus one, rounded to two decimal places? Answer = -0.05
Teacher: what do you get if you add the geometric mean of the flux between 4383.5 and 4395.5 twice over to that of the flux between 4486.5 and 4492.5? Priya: 13.5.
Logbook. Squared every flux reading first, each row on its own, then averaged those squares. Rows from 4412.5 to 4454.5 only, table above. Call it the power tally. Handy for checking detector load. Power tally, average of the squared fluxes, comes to 23.9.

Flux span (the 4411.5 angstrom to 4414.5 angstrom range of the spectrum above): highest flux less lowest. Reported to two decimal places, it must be 0.47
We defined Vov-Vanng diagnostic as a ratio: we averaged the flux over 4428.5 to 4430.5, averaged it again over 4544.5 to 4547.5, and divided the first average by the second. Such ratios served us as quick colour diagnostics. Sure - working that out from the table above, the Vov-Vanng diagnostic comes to 0.93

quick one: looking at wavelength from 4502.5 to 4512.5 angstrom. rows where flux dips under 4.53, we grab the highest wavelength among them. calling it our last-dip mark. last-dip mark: 4511.0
